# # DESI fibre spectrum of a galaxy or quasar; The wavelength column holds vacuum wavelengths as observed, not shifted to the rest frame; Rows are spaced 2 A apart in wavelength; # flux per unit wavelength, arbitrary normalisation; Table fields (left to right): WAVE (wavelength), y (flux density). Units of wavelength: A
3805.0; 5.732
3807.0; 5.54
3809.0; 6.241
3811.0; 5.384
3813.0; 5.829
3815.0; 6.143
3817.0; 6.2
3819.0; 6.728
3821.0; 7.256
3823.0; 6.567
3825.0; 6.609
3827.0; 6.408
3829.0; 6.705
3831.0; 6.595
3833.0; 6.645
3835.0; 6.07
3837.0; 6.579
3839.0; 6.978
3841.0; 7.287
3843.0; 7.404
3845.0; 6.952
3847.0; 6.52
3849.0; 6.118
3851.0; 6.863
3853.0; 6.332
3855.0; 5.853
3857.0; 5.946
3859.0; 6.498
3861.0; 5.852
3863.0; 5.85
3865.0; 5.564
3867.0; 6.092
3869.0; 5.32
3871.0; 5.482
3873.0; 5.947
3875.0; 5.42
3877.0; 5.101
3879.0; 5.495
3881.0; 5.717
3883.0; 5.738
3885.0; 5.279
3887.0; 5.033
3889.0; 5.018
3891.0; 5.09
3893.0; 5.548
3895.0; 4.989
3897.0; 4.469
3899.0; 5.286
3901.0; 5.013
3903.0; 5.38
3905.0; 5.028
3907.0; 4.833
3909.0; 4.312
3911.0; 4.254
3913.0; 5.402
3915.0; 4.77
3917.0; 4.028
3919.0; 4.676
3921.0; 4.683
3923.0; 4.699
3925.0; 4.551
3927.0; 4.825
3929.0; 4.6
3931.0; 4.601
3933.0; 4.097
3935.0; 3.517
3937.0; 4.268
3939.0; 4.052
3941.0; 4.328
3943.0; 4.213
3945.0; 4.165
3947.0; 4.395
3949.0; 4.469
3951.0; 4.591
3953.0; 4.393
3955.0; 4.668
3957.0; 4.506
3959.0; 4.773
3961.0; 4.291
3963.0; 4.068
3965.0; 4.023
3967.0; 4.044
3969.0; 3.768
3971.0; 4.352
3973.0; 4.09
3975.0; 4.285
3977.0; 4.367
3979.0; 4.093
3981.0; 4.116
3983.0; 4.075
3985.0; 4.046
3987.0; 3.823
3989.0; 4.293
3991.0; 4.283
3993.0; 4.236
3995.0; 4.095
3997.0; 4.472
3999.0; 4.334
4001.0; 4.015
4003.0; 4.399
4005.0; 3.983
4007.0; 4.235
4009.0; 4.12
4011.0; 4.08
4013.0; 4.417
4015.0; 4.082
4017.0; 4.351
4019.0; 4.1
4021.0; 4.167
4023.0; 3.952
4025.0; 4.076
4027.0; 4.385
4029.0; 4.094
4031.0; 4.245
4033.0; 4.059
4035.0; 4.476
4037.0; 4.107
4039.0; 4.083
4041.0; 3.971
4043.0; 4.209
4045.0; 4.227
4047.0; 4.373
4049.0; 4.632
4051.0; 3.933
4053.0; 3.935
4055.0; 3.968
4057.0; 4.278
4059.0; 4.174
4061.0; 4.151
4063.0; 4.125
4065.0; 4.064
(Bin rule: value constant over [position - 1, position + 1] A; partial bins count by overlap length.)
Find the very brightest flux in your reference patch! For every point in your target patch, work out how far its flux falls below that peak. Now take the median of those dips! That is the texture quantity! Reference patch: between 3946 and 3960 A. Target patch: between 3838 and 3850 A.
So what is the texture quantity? -2.2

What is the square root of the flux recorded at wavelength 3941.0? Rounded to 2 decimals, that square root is 2.08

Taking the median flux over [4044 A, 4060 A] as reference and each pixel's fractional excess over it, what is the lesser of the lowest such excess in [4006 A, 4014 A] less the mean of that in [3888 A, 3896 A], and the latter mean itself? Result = -0.26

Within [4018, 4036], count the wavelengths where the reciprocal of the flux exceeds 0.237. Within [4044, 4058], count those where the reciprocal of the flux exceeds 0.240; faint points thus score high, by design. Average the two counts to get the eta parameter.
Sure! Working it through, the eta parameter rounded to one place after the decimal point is 4.5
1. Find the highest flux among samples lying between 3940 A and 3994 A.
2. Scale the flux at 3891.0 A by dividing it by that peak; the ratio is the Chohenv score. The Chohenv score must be 1.07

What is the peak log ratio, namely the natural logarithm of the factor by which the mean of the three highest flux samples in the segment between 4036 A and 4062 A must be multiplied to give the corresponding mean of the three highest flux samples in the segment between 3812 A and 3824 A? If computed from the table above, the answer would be 0.44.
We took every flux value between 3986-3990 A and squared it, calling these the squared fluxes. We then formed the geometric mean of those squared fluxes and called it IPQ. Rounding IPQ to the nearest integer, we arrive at 16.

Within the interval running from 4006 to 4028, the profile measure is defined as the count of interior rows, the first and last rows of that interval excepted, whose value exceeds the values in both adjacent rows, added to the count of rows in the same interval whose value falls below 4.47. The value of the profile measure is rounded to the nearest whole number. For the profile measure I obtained 14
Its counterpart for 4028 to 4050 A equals 11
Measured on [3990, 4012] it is 13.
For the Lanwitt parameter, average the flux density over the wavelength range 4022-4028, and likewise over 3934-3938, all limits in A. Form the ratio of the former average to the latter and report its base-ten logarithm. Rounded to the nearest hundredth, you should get 0.03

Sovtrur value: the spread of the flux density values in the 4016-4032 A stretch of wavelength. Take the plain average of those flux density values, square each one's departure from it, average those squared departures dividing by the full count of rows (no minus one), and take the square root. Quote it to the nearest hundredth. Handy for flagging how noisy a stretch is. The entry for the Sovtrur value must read 0.14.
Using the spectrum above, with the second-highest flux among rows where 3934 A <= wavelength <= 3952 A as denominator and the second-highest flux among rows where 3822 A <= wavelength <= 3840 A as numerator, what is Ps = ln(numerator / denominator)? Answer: 0.41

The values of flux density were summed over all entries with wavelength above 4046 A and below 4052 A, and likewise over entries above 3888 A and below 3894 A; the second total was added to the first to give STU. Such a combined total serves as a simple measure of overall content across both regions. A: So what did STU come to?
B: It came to 28.6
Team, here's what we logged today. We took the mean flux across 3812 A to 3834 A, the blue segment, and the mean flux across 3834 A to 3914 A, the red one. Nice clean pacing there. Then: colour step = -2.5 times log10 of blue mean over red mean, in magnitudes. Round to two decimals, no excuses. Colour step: -0.15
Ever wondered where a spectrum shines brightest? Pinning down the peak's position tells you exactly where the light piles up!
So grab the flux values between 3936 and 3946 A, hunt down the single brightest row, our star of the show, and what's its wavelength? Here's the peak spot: 3941.0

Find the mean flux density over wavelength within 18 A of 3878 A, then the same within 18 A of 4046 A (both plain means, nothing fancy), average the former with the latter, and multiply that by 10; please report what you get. 48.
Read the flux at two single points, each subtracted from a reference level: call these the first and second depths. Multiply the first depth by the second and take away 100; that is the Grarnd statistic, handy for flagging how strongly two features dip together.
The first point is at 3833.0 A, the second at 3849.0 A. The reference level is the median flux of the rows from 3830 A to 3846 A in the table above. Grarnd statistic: -99.9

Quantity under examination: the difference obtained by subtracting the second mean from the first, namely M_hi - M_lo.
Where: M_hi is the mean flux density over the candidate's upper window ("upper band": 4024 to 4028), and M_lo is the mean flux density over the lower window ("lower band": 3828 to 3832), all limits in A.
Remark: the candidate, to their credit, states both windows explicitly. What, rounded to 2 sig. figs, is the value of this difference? -2.4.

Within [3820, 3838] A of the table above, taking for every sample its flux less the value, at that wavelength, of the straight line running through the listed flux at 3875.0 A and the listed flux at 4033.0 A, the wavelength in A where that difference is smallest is 3835.0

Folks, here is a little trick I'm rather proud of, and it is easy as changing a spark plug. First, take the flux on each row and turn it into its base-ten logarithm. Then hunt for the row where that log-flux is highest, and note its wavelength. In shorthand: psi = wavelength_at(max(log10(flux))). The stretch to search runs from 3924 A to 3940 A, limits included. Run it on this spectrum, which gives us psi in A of 3927.0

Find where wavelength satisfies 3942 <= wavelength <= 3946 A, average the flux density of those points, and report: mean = 4.2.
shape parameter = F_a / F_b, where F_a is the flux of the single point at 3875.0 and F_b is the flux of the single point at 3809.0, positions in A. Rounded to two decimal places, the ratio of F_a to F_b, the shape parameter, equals 0.87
